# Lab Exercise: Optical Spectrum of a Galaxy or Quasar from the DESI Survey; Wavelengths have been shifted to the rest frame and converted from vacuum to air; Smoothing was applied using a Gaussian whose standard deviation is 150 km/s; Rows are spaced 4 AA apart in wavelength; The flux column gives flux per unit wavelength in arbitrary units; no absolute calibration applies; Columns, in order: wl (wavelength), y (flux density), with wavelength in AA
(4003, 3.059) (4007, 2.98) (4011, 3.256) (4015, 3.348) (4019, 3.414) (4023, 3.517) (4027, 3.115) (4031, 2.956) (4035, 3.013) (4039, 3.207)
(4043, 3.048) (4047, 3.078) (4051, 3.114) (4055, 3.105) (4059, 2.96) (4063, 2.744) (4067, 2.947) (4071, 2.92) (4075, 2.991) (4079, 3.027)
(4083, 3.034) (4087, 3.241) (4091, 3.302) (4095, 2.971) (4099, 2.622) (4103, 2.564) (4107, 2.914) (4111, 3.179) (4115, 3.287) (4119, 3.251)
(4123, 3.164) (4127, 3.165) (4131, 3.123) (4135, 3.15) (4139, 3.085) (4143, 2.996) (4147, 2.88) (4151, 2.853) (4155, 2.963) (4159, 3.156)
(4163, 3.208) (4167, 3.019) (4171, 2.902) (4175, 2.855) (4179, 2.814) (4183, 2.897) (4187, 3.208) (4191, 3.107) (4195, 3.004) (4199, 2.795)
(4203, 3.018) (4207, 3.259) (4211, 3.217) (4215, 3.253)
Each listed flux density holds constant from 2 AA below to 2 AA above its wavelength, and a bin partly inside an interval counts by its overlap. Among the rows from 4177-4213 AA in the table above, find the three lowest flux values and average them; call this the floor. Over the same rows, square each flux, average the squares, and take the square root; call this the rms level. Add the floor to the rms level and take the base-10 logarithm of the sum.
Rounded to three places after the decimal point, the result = 0.769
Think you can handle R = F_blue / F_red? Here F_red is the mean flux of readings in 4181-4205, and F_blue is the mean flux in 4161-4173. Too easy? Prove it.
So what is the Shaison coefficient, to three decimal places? 1.013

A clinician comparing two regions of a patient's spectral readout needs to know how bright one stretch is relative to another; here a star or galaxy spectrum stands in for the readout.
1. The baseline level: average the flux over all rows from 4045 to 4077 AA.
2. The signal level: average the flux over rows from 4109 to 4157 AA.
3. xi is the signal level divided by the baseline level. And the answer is 1.04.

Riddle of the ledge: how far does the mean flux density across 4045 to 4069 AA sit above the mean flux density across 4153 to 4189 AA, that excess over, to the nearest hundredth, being -0.01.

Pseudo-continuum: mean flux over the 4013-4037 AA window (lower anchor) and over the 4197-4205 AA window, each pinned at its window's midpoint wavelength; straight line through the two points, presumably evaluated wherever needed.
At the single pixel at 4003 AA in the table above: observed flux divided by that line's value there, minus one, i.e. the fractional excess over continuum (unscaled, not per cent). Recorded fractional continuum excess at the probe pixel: -0.06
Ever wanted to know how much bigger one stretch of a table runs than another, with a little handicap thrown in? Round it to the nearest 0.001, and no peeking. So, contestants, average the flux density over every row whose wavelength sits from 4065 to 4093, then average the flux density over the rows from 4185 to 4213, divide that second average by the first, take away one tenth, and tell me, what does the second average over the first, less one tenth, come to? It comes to 0.907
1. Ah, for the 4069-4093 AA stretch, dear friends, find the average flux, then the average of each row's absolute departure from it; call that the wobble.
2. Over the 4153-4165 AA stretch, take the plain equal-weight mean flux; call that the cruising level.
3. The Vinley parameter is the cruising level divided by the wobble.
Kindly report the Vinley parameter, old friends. 25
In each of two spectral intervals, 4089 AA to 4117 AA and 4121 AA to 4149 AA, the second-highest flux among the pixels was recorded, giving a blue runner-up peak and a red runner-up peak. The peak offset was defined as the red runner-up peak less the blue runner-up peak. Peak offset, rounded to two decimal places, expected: -0.12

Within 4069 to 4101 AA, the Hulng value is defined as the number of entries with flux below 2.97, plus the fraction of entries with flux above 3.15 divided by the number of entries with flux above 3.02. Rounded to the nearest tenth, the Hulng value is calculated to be 2.1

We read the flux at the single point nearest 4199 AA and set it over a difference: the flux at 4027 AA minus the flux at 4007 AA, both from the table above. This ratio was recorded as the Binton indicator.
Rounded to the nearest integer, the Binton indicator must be 21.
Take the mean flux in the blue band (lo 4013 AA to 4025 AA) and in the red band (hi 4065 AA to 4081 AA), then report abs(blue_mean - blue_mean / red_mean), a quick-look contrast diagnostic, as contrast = 2.27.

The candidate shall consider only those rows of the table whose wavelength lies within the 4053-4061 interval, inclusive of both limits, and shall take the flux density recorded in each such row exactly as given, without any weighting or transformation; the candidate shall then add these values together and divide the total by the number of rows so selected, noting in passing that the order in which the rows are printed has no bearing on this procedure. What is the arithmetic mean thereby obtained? 3.03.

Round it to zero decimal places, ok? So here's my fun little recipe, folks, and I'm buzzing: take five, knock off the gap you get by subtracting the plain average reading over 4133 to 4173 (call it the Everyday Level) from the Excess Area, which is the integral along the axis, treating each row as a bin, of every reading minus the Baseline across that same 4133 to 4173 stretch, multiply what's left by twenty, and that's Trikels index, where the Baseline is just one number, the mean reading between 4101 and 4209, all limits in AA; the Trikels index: 168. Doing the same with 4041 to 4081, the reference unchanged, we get 189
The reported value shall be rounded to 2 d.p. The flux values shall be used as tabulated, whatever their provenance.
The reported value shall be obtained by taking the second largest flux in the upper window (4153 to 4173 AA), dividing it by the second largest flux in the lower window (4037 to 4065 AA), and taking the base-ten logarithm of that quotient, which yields 0.01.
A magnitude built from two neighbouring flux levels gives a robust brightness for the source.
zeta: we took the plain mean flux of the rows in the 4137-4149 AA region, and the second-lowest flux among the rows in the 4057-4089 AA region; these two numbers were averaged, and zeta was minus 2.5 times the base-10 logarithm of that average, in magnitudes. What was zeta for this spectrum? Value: -1.176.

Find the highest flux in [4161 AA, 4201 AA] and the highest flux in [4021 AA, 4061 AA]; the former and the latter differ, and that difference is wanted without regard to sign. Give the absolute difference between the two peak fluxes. 0.31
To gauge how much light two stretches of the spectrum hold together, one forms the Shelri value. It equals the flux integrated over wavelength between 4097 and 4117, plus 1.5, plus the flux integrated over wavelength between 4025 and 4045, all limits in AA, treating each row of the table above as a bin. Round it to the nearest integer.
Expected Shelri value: 121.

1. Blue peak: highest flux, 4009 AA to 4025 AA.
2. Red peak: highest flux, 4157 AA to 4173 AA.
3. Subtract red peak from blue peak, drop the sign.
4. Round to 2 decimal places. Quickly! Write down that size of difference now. 0.31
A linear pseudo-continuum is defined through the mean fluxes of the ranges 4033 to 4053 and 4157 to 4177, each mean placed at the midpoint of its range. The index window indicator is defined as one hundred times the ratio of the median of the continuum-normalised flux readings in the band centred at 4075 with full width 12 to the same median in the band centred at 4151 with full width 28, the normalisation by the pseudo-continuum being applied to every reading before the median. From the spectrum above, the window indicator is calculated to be 99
